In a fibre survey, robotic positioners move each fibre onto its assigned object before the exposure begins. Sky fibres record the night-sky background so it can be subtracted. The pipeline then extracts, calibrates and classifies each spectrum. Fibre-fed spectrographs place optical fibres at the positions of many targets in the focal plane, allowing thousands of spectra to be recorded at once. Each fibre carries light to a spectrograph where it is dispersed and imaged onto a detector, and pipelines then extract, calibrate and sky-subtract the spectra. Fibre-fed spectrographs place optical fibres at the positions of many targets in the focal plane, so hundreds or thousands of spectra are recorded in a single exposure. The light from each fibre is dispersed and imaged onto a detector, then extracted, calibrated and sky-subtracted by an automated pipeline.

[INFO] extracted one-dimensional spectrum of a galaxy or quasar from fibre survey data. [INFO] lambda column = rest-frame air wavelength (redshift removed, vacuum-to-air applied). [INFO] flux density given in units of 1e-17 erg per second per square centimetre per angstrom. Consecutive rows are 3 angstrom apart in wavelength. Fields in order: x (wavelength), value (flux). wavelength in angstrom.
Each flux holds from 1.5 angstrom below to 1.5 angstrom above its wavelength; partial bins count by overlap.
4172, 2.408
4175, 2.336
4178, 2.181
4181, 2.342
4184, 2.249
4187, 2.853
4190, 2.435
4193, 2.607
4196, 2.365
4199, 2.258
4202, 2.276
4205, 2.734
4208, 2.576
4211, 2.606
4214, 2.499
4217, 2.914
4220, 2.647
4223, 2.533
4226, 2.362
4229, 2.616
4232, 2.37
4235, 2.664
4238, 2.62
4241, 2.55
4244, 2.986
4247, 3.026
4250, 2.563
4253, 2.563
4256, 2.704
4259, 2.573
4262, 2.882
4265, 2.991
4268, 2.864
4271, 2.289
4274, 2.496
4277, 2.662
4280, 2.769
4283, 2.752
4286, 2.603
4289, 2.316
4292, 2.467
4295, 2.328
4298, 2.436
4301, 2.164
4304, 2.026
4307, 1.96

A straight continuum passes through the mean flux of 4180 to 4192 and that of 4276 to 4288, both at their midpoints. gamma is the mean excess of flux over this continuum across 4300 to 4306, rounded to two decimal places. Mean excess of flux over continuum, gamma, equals -0.65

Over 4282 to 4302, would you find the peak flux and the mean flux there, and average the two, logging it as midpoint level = 2.59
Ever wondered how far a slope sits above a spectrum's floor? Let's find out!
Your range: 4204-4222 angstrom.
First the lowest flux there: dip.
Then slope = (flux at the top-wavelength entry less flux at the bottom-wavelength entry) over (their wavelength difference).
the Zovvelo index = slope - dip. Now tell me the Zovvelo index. -2.50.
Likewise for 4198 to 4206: -2.18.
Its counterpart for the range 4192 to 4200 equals -2.32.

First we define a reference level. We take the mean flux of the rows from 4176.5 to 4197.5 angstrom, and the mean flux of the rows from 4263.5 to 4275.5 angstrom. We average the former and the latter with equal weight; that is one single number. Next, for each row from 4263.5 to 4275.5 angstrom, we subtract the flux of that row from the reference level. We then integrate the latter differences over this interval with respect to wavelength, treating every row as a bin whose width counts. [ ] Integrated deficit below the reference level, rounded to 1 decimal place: -1.4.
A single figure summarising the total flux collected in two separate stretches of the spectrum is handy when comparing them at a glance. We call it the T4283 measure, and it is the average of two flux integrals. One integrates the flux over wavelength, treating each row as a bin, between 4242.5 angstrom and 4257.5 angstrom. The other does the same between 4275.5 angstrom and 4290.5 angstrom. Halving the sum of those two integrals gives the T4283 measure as 40.4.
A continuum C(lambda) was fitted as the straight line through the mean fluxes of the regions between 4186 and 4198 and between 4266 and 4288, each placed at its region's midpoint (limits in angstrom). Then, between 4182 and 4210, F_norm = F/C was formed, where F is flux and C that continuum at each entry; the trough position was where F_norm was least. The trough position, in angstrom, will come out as 4199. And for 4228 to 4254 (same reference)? 4232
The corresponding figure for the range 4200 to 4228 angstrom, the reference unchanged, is 4202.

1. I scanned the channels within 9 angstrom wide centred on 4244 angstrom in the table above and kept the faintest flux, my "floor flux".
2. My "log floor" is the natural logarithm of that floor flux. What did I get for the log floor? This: 0.94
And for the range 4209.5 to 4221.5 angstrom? 0.92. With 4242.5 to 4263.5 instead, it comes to 0.94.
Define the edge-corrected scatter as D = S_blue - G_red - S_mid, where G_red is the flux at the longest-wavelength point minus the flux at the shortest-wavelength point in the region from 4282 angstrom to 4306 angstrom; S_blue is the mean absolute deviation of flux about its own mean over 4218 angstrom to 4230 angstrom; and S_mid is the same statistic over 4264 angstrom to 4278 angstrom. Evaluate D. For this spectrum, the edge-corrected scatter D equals 0.60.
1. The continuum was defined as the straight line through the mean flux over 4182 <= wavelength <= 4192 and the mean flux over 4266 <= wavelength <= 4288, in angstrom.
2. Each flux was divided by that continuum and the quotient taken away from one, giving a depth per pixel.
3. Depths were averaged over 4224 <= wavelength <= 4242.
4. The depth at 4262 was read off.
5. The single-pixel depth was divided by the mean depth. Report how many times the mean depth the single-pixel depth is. -6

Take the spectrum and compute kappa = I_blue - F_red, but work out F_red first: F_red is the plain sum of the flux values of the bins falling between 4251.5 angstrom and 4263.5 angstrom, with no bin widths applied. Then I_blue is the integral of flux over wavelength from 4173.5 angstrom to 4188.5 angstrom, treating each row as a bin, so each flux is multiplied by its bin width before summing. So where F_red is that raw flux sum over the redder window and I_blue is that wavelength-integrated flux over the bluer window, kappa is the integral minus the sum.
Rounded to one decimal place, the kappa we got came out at 25.2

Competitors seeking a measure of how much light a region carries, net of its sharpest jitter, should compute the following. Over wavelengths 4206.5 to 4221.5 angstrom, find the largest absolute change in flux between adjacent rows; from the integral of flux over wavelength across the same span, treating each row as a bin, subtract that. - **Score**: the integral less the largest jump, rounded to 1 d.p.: 39.3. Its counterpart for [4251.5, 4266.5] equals 40.8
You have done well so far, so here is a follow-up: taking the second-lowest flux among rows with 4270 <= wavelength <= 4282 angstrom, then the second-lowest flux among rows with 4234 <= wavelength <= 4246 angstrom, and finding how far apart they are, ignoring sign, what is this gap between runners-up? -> 0.12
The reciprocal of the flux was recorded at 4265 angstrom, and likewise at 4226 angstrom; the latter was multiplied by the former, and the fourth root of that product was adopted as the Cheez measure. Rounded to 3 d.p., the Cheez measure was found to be 0.613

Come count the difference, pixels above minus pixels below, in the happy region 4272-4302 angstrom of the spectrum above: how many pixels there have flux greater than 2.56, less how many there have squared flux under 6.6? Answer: -2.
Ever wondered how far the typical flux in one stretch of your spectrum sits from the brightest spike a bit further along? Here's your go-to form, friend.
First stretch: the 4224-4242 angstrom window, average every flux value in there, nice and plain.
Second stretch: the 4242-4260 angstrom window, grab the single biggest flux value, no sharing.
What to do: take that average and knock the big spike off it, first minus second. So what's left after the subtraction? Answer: -0.50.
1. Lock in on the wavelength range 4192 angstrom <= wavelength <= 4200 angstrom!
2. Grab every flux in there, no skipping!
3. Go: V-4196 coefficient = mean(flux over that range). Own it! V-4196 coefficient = 2.4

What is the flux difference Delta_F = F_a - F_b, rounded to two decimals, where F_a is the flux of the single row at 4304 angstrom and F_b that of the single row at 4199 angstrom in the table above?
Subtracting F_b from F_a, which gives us -0.23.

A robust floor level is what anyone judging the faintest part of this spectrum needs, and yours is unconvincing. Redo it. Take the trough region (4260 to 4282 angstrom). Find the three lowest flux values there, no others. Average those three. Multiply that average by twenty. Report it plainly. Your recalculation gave 50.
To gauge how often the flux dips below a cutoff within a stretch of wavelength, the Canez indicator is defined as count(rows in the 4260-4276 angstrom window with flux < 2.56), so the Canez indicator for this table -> 2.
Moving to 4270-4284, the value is 2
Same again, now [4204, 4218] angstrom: 1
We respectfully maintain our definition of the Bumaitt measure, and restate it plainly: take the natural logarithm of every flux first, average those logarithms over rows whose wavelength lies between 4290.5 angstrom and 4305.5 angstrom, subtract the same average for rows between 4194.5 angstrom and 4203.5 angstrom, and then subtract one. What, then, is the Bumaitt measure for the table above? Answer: -1.01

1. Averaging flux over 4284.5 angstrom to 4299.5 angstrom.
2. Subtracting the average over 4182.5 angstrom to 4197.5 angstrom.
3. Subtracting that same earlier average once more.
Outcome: -2.57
